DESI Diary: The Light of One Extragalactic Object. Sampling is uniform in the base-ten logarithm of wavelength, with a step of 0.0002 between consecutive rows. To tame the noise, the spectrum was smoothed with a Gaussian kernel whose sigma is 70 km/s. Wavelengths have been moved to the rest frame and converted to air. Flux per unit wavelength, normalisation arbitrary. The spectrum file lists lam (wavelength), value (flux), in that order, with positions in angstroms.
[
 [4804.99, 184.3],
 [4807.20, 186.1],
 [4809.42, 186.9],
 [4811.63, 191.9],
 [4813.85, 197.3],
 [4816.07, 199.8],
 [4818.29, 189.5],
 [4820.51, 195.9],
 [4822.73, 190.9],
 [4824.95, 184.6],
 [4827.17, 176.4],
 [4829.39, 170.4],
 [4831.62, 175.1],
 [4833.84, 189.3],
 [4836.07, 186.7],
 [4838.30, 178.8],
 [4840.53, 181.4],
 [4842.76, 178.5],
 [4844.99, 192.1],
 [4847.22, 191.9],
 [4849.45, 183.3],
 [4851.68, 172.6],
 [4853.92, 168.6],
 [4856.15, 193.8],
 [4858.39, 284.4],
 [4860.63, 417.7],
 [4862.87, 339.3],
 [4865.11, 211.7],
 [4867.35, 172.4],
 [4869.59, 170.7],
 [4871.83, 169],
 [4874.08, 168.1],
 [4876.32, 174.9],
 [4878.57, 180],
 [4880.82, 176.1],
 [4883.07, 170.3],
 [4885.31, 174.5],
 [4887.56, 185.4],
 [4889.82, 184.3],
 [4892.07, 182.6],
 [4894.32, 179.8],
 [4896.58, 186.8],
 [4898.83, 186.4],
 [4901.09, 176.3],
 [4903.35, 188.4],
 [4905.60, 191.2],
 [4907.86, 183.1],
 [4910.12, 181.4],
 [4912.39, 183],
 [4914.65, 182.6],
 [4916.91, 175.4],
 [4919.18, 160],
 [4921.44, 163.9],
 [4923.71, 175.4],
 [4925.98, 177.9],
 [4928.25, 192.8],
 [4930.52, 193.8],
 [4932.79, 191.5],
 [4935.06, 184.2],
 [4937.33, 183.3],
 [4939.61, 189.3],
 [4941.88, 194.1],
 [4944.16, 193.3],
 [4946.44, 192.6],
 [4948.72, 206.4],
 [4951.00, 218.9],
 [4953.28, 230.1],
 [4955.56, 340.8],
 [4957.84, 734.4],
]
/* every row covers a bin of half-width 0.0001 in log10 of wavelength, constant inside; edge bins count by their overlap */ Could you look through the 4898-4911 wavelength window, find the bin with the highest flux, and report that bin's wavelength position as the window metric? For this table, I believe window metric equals 4905.60 angstroms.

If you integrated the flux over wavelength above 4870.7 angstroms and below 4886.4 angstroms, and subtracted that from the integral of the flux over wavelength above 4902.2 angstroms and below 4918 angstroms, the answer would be 181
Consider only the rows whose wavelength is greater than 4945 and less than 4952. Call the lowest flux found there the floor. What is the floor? 192.6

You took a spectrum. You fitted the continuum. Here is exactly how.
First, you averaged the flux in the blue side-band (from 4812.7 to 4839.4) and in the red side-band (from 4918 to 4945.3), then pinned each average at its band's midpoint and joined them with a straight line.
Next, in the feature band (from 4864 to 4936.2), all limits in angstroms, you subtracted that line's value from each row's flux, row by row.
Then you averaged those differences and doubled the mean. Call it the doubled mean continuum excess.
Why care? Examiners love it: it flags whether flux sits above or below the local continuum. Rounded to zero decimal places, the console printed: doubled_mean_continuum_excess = -7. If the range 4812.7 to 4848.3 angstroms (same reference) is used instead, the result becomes 0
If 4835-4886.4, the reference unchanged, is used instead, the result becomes 33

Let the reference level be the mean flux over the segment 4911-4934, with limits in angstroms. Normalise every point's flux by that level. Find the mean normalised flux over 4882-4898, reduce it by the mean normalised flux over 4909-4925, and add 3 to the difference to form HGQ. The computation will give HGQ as 3.03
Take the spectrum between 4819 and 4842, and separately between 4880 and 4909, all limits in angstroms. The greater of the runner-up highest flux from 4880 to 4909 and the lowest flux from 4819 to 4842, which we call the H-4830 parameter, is 188.4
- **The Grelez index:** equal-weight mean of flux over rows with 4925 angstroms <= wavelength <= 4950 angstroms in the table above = 191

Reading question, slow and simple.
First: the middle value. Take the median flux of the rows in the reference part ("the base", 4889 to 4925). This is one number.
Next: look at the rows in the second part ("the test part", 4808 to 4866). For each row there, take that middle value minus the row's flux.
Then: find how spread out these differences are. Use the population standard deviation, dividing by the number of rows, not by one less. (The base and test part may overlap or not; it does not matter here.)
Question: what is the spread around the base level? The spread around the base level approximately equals 55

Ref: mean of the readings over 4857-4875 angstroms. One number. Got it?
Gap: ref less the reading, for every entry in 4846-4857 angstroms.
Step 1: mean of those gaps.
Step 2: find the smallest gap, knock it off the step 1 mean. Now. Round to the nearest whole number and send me 12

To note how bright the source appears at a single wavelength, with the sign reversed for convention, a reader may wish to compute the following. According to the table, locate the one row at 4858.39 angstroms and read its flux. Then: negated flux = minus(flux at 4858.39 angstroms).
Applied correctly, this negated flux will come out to -284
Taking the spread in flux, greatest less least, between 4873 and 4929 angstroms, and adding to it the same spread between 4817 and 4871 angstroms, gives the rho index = 282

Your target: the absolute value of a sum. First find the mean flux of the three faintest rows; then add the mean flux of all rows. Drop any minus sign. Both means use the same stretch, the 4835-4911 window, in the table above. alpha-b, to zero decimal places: 365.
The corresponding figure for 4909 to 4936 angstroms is 347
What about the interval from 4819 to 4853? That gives 356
